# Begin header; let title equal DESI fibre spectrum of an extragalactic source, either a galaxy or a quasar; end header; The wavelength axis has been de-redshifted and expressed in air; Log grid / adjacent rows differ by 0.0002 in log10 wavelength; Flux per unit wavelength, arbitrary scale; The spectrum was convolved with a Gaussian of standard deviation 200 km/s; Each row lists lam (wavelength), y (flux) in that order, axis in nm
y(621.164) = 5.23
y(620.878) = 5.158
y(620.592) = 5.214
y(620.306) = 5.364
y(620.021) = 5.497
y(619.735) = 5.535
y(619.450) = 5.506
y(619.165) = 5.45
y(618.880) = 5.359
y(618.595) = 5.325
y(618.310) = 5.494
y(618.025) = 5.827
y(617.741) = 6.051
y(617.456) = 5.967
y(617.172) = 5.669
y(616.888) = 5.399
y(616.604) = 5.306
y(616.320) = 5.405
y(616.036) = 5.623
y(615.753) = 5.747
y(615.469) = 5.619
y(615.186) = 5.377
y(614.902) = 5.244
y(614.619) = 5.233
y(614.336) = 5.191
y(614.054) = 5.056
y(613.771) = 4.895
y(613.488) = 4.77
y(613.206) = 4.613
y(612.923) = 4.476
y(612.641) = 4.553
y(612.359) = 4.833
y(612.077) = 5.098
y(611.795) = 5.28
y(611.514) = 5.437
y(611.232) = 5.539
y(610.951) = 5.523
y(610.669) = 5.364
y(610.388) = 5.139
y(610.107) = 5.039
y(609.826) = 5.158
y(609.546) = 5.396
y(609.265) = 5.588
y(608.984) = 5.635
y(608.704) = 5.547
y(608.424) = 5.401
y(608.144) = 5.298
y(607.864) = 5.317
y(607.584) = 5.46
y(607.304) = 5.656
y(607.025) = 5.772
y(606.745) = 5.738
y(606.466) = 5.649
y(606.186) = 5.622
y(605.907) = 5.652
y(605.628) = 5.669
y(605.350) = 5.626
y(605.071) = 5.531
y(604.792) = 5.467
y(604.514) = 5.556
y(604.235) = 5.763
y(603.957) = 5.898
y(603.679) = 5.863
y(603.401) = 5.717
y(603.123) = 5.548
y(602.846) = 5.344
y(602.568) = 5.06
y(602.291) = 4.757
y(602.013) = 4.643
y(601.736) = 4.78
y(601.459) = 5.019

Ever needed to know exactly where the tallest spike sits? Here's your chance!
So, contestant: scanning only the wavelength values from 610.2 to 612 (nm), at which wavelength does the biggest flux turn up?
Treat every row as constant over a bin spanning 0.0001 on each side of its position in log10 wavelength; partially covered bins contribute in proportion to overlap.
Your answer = 611.232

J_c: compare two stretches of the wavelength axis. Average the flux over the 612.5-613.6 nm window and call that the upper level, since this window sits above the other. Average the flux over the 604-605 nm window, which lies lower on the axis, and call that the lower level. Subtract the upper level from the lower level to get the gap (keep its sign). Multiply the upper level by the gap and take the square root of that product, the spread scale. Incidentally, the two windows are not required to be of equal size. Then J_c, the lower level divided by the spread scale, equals 2.6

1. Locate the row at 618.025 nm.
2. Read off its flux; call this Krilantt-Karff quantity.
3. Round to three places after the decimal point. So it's 5.827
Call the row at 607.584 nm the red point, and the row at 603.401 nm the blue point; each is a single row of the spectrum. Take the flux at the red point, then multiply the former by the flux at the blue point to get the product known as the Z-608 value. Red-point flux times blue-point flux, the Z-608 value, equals 31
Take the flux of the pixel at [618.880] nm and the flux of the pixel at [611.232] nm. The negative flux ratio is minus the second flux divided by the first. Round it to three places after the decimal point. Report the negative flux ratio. -1.034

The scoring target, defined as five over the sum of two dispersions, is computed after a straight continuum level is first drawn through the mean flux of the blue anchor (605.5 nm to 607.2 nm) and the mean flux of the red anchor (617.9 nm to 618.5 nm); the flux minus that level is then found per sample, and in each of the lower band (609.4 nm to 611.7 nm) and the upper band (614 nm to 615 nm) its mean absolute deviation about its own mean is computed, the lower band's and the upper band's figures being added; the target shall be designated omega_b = 22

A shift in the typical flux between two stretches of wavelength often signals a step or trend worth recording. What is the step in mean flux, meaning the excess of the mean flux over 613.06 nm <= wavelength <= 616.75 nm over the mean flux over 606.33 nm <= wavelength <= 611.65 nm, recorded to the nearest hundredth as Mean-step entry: -0.22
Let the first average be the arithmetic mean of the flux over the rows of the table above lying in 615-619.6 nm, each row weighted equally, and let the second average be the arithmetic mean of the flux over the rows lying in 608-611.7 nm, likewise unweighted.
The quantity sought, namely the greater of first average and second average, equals 5.57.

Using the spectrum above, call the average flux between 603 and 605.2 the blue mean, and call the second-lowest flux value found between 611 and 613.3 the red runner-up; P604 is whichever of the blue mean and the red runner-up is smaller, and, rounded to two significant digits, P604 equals 4.6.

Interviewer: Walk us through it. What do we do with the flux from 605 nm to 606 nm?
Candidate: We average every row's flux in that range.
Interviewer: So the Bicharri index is 5.6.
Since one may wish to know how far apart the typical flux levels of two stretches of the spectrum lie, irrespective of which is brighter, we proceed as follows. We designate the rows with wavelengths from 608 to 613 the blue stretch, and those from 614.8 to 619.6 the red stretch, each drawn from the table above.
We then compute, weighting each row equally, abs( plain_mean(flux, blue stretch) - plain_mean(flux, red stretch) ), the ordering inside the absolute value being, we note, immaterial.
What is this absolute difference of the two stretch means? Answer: 0.3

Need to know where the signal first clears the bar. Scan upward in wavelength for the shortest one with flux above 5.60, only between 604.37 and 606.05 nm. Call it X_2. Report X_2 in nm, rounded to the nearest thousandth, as 605.350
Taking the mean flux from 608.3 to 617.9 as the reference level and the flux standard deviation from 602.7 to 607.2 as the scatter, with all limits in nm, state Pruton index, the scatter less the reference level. -5.16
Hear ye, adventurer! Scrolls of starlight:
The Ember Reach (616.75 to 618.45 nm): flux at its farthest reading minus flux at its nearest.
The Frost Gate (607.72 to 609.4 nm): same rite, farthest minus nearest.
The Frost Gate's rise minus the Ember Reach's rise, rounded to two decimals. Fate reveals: 0.18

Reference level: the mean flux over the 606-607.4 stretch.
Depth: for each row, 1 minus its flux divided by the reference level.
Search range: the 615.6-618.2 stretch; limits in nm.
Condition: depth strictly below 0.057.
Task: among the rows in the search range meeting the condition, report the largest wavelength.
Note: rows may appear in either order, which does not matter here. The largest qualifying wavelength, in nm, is 618.025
